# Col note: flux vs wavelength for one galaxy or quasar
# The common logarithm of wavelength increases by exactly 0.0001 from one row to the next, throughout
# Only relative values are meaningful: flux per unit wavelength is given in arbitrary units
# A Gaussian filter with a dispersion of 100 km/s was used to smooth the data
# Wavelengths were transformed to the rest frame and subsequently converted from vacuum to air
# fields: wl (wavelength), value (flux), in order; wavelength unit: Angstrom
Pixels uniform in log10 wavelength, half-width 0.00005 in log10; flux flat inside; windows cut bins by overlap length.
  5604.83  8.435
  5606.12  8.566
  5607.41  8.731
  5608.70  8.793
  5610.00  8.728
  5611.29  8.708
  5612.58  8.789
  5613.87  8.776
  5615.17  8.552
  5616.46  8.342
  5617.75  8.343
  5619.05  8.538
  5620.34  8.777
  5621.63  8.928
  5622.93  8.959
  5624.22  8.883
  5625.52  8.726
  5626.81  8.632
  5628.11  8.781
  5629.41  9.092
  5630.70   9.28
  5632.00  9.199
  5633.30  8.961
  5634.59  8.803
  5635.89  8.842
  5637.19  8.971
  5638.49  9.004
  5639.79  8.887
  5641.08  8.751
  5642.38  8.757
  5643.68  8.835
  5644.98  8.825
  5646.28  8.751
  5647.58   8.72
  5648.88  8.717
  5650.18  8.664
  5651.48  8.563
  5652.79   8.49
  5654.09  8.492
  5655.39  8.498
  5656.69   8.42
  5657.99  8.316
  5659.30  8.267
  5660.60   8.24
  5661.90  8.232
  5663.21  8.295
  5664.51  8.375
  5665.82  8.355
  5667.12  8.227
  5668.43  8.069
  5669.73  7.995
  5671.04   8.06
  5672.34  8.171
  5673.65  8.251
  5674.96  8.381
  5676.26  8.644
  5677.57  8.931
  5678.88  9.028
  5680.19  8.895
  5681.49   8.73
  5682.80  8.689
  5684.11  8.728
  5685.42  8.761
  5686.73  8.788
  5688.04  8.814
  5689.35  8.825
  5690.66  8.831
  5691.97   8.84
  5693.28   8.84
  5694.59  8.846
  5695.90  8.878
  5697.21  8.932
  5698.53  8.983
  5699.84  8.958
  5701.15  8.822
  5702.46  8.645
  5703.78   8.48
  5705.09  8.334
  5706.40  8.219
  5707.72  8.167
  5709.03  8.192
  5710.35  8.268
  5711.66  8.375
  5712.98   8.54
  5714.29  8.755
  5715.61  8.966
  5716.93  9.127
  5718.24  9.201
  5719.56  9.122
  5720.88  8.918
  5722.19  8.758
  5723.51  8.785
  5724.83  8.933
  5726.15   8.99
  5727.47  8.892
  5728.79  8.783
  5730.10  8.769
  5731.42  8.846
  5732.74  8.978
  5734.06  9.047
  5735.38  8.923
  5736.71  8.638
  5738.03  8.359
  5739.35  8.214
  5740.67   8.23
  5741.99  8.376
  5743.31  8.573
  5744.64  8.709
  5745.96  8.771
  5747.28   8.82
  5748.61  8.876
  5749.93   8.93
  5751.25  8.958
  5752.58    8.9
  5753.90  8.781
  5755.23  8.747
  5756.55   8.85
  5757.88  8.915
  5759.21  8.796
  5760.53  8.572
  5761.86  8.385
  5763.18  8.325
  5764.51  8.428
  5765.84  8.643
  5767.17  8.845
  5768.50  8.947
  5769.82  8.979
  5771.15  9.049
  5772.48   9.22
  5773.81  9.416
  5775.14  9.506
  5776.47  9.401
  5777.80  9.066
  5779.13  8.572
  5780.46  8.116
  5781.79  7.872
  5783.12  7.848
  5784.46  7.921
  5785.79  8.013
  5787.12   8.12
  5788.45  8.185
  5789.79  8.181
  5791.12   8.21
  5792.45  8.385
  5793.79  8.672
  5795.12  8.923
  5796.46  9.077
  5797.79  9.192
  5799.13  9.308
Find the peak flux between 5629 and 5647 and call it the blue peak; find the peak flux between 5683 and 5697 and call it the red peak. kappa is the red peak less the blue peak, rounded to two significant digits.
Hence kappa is -0.40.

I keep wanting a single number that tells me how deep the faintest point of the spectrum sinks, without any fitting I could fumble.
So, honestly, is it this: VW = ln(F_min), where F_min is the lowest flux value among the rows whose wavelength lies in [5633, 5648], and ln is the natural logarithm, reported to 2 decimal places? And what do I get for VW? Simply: 2.17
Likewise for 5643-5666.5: 2.11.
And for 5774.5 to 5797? 2.06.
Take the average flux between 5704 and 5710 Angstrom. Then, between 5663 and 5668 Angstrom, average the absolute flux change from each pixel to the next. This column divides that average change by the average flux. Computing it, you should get 0.009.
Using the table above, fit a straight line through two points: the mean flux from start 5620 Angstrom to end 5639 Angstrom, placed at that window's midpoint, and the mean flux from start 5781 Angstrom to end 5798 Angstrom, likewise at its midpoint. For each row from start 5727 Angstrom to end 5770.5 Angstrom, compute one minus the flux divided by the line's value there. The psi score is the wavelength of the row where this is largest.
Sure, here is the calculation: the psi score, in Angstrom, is 5739.35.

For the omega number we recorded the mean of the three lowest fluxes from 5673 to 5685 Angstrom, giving 8.43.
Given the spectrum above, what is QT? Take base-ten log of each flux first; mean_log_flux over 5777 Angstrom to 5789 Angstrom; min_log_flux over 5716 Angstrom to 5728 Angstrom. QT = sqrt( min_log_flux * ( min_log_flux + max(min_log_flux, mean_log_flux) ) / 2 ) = 0.942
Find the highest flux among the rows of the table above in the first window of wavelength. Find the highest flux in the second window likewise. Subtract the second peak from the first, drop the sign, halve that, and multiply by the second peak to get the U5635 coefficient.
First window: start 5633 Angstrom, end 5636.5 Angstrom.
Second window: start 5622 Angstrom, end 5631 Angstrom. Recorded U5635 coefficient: 1.5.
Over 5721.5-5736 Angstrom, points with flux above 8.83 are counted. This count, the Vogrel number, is 7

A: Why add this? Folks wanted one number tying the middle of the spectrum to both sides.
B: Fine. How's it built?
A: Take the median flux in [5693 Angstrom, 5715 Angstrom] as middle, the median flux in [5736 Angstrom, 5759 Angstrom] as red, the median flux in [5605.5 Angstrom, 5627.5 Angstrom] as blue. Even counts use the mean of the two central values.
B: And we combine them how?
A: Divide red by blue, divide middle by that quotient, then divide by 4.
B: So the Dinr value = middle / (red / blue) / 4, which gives 2.151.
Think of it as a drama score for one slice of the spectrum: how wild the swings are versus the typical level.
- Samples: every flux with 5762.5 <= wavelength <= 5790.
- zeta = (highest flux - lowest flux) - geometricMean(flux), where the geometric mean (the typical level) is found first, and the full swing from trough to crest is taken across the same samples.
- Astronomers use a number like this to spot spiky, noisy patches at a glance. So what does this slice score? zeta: -6.93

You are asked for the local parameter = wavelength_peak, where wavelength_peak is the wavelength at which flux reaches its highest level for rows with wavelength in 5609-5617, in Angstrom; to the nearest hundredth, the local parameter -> 5612.58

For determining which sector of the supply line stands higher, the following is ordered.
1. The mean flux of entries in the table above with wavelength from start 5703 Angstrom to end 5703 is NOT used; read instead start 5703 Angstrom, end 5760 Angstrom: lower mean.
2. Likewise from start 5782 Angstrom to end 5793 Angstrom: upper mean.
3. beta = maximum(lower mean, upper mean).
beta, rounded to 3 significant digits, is 8.72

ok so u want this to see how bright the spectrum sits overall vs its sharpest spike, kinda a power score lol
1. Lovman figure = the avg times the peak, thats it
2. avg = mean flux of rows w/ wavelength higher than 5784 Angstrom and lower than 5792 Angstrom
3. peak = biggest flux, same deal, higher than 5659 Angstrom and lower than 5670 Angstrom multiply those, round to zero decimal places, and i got 68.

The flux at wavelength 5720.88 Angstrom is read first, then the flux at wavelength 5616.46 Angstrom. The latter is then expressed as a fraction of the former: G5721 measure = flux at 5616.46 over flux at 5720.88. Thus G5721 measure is 0.94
